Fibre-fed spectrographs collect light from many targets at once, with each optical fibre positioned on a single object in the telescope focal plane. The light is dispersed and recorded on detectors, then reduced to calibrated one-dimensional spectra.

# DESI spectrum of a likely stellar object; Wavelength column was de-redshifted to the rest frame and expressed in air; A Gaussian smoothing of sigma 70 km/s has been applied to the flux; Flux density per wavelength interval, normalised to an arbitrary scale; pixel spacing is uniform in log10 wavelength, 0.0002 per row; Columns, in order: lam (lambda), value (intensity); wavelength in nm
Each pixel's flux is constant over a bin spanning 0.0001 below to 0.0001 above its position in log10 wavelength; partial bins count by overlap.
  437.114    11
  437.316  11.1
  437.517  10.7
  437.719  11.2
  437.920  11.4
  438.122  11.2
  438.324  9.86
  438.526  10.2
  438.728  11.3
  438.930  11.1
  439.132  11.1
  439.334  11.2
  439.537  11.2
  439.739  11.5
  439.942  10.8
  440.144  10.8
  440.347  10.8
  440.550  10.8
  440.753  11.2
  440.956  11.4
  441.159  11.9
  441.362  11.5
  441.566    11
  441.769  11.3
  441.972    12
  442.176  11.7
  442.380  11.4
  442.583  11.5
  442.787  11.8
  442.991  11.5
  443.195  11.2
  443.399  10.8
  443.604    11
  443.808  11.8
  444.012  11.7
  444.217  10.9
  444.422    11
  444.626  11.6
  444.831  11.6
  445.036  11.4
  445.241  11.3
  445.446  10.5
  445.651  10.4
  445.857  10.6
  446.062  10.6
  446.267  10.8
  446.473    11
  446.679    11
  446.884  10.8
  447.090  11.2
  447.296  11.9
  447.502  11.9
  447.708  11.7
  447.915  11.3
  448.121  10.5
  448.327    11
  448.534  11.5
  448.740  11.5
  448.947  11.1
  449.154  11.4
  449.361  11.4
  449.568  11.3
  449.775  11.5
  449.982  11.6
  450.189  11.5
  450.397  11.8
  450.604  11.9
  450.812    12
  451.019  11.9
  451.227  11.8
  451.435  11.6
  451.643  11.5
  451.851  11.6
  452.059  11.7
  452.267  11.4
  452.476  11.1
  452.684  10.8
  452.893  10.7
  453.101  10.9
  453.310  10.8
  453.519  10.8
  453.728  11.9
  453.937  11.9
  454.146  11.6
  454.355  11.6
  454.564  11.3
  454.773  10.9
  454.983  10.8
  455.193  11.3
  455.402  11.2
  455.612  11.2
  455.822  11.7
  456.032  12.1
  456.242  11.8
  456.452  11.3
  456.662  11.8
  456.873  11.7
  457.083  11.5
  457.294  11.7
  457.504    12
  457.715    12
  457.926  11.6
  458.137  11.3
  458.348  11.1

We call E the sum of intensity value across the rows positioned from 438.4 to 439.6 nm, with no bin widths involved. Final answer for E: 66.1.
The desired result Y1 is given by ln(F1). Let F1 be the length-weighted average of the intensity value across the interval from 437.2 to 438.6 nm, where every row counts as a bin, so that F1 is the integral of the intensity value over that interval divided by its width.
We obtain 2.38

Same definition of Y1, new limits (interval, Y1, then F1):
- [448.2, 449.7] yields 2.43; 11.3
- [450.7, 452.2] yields 2.46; 11.7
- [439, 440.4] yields 2.40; 11.1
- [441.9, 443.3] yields 2.45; 11.6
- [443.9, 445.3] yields 2.43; 11.4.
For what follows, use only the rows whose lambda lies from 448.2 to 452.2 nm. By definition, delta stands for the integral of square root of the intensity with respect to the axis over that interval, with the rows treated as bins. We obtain 13.6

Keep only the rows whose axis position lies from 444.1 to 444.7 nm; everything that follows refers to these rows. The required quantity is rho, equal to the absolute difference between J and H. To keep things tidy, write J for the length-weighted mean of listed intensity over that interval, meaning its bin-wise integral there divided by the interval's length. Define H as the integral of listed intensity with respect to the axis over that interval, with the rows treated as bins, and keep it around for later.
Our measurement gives 4.46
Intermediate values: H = 6.69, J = 11.2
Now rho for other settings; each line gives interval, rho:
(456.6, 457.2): 4.66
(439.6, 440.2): 4.43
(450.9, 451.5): 4.72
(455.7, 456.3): 4.74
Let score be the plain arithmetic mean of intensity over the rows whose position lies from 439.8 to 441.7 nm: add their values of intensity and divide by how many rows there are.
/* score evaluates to 11.1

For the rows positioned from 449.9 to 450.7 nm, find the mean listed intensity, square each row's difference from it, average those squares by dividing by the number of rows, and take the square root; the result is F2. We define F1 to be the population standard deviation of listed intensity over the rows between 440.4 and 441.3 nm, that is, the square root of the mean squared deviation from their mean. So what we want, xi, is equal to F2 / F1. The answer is 0.4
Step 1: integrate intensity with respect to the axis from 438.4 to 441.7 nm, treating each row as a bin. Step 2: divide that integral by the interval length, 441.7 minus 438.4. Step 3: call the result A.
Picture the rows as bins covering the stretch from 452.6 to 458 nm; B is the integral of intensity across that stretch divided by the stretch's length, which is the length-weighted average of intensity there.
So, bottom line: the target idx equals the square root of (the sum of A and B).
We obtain 4.75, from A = 11.1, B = 11.4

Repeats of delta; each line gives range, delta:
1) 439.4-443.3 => 13.1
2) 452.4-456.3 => 13.1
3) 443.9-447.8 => 13.0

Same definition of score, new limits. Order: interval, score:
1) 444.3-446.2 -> 11.0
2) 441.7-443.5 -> 11.5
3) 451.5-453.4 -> 11.2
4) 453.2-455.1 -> 11.3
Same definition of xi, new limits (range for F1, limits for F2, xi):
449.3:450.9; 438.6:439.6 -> 0.3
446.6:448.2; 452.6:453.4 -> 0.1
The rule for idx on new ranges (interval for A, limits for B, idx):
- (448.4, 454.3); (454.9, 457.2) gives 4.79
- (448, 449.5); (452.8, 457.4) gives 4.75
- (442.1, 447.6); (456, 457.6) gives 4.79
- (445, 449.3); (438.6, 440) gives 4.72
